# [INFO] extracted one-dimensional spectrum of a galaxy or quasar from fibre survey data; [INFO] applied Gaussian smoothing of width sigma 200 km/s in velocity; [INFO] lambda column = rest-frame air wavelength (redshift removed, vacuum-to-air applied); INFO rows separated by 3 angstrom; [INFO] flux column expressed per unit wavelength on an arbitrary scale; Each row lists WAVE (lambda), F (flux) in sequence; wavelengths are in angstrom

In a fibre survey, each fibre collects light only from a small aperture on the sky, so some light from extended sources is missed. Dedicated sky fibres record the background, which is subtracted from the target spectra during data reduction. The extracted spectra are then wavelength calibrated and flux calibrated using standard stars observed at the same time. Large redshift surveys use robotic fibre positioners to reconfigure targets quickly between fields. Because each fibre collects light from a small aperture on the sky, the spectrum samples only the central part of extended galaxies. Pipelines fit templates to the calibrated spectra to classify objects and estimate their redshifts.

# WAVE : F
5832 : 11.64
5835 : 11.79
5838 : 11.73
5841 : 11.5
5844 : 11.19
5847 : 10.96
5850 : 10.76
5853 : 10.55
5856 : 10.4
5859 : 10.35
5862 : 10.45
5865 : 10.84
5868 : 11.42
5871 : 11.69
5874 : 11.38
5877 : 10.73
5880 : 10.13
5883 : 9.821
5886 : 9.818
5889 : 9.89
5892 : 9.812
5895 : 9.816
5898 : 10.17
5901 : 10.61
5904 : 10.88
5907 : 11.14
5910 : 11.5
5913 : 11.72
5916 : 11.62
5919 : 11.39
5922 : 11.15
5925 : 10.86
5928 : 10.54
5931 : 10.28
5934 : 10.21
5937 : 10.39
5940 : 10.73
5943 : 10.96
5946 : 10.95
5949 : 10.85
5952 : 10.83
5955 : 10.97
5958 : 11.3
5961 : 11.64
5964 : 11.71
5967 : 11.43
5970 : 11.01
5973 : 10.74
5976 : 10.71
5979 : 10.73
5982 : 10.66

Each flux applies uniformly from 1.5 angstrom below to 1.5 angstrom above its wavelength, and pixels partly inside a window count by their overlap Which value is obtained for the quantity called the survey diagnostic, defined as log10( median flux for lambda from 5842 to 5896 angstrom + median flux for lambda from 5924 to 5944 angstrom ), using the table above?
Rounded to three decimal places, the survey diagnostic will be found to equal 1.323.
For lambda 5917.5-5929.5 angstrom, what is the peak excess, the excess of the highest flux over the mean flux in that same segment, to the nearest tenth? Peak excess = 0.4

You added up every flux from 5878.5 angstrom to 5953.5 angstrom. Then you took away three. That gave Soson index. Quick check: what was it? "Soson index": 263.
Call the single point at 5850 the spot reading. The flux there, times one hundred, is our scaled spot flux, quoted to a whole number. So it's 1076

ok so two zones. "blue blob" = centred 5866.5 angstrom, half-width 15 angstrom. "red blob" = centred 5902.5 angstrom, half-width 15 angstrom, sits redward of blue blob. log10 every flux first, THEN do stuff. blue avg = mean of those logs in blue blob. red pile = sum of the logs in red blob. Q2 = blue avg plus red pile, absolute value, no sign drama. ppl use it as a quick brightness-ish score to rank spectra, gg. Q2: 11.3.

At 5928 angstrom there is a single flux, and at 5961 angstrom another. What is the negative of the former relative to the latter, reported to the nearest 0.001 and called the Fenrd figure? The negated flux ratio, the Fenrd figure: -0.905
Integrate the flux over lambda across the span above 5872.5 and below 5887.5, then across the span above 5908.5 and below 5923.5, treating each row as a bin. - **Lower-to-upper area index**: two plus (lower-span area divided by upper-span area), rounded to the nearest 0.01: 2.90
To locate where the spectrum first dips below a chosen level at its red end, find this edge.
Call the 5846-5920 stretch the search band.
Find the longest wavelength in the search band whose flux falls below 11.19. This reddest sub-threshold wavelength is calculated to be 5907 angstrom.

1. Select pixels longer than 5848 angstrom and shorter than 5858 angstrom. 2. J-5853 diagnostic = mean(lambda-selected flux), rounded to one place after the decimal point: 10.6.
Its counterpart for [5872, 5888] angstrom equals 10.4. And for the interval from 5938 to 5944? 10.8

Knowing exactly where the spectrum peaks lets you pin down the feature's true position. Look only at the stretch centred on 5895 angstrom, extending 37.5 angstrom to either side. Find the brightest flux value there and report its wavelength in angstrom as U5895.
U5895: 5913 angstrom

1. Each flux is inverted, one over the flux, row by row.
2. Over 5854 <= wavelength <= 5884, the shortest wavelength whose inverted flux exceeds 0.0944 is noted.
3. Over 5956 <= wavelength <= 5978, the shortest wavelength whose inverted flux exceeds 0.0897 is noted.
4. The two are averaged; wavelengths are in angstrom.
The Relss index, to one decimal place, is 5913.0 angstrom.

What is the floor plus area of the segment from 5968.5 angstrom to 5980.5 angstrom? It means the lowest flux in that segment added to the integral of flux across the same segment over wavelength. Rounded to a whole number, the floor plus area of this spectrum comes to 140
